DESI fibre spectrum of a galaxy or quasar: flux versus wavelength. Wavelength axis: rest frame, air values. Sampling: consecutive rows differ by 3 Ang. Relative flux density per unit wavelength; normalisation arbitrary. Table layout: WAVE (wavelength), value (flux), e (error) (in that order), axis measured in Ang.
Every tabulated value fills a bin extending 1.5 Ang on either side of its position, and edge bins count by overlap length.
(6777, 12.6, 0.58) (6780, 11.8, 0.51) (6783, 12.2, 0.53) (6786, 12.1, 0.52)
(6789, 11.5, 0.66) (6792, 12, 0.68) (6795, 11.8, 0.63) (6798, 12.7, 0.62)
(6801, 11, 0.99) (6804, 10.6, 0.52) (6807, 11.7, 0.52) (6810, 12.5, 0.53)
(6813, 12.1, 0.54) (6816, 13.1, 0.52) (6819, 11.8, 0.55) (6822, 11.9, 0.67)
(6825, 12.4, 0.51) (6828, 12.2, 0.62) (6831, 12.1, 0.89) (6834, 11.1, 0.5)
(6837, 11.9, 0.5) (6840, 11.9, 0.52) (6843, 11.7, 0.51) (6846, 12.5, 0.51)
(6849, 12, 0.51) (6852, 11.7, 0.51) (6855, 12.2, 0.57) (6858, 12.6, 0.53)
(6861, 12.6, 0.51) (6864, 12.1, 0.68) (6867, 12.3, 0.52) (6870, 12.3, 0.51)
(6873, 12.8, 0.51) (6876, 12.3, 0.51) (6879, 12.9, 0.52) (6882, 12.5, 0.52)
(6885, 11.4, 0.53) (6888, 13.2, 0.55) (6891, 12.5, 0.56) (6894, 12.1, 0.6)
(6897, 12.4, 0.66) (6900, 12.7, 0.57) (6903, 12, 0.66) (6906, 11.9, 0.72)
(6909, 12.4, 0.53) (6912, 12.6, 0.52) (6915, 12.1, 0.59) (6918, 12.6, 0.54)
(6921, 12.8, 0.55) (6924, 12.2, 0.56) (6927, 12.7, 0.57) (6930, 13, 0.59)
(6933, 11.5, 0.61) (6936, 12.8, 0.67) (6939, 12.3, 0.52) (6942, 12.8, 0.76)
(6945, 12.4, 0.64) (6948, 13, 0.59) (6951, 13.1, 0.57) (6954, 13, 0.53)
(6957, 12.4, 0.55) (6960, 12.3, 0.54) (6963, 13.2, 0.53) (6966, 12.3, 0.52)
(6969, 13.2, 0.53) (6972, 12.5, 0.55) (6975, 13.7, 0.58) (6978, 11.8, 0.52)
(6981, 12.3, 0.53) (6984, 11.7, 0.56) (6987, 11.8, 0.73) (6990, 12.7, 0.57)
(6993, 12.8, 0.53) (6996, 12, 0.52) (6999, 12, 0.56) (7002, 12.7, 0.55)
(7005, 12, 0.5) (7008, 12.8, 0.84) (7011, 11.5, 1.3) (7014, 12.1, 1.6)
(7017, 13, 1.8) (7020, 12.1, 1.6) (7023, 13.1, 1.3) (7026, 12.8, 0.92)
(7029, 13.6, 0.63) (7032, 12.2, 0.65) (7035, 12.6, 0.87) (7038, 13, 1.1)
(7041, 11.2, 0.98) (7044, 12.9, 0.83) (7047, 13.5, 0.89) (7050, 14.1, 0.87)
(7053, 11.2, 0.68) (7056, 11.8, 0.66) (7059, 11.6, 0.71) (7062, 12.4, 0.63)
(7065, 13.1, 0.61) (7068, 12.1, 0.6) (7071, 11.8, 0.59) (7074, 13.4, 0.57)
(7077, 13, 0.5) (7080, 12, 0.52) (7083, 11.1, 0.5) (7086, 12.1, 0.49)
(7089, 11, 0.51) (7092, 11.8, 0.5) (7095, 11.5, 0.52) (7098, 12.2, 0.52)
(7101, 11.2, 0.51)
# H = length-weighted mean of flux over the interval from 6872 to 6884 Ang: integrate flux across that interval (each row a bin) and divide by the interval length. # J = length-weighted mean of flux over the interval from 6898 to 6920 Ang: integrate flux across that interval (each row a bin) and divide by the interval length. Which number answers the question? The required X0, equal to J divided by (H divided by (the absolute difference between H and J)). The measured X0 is 0.22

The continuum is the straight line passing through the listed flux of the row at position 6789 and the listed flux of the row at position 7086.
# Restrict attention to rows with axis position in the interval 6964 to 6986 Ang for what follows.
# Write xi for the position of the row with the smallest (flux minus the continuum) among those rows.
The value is 6984 Ang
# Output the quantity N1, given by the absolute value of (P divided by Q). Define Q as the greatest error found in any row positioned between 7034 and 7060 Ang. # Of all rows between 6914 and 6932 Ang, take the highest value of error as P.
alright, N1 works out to 0.5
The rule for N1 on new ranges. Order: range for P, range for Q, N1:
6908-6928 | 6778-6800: 0.9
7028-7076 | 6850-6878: 1.6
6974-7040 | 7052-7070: 2.5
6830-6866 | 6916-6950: 1.2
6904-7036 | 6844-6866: 2.6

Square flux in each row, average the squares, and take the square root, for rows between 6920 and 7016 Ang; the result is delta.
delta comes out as 12.5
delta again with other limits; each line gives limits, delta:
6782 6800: 12.1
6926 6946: 12.5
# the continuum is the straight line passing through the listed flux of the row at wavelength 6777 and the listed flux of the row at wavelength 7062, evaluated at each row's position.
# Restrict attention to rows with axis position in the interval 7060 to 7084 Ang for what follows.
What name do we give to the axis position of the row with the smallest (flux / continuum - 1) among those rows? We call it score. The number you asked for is 7083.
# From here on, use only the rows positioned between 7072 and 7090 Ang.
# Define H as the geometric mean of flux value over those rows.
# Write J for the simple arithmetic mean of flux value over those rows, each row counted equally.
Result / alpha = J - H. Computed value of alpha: 0.032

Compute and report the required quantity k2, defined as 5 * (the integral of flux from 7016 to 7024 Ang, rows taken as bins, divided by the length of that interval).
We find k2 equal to 63.5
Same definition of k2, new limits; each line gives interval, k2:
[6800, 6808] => 55.3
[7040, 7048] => 62.8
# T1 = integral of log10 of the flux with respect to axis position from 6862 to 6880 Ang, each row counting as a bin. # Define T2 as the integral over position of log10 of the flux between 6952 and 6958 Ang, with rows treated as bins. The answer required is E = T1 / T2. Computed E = 2.97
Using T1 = 20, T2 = 6.6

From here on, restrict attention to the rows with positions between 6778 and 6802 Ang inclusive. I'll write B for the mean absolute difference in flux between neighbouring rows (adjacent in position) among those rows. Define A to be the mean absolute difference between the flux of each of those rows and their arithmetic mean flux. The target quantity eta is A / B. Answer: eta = 0.58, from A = 0.36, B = 0.6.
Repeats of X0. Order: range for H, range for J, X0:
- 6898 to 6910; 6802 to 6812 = 0.62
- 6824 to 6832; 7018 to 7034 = 0.55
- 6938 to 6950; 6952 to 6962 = 0.03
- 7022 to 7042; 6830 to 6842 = 0.87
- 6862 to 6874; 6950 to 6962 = 0.35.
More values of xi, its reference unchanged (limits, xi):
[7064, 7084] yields 7083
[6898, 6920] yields 6906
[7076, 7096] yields 7089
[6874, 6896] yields 6885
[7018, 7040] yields 7020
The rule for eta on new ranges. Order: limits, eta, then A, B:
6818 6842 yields 0.62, 0.24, 0.4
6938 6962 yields 0.91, 0.31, 0.3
